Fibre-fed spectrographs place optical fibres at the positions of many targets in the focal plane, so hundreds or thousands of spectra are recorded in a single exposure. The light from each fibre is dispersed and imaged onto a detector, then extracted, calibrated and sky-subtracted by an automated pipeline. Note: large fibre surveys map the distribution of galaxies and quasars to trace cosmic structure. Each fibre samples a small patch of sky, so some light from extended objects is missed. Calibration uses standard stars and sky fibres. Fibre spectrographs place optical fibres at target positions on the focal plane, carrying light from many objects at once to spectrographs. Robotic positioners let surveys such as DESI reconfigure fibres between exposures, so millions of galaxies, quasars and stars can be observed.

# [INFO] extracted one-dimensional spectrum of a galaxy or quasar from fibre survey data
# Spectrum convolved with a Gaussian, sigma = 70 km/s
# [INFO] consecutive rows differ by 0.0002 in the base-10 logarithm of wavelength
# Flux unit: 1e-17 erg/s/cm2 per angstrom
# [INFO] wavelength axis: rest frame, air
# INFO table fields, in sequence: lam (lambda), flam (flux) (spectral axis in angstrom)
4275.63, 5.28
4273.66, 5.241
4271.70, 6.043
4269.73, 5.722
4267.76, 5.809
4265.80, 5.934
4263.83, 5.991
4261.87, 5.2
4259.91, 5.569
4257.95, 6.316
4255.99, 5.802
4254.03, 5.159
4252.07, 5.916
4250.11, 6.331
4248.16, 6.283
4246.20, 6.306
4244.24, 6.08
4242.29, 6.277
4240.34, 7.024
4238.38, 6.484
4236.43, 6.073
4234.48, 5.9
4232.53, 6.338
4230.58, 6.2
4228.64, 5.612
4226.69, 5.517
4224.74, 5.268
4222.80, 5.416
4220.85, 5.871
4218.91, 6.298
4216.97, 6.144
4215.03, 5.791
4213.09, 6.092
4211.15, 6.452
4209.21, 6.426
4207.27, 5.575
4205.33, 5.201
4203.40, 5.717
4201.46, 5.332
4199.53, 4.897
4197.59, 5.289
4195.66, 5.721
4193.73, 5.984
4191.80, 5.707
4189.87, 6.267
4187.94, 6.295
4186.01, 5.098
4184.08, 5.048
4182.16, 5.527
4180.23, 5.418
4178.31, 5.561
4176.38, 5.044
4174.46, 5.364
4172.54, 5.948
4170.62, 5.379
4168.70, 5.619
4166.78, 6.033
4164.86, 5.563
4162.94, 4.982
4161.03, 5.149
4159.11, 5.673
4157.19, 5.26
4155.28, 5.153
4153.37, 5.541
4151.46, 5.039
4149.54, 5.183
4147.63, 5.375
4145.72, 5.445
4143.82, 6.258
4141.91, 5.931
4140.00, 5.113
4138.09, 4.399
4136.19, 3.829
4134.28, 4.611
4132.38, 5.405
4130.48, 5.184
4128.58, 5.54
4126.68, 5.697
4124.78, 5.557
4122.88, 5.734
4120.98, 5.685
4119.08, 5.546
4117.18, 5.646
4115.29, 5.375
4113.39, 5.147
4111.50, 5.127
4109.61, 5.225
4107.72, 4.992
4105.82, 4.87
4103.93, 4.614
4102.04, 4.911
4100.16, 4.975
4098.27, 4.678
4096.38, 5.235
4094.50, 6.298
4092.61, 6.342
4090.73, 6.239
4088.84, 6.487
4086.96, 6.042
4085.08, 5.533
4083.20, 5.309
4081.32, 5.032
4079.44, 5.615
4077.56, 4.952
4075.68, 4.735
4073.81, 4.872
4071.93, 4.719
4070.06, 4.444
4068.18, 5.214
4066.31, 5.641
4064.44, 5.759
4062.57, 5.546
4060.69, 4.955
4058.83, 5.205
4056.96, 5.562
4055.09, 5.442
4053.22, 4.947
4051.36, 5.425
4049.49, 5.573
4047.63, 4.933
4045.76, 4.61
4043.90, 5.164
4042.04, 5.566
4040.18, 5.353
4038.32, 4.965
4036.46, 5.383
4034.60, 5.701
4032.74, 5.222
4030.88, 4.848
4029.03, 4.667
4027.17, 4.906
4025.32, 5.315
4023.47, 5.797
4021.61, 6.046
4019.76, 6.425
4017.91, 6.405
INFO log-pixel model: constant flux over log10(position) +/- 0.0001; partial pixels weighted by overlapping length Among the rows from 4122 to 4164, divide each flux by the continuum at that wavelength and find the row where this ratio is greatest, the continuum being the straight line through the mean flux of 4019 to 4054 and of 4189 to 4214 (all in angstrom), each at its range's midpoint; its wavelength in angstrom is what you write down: 4143.82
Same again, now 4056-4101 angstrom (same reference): 4088.84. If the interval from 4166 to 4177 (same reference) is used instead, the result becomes 4166.78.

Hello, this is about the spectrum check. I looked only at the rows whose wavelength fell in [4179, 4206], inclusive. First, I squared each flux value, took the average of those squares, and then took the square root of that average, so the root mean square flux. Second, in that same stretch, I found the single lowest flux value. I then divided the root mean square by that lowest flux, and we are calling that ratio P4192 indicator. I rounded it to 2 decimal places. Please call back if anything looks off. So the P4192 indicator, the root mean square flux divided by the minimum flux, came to 1.13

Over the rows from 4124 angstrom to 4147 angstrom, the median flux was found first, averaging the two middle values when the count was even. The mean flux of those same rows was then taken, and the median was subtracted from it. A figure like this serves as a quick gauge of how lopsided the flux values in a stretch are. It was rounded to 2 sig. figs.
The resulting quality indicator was -0.18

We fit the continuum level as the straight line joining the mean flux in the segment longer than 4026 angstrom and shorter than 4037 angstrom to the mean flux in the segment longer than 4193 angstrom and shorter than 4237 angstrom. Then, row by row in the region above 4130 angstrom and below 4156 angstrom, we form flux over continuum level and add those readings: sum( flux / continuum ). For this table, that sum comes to 13.1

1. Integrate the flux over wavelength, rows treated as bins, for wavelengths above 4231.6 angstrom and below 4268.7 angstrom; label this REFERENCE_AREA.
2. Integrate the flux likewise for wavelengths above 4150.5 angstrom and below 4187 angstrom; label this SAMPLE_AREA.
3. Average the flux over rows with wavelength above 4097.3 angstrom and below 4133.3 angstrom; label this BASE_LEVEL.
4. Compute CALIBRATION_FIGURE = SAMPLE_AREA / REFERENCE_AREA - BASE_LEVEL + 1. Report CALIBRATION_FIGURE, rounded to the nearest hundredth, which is -3.38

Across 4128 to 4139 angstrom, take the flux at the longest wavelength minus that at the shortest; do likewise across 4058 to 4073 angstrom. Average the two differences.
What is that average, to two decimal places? -0.81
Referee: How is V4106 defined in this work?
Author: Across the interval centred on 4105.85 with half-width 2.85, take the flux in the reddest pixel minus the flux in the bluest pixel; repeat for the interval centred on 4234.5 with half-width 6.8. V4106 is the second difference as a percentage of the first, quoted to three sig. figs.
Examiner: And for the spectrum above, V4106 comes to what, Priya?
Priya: 374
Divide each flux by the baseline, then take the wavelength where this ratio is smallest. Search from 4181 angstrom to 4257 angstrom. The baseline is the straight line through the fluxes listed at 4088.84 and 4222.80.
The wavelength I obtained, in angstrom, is 4199.53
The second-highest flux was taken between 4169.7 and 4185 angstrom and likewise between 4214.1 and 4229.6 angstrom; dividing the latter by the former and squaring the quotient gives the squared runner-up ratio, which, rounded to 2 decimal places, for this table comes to 1.22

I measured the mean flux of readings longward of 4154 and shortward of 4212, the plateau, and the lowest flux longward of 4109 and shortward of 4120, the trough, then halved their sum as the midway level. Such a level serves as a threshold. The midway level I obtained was 5.34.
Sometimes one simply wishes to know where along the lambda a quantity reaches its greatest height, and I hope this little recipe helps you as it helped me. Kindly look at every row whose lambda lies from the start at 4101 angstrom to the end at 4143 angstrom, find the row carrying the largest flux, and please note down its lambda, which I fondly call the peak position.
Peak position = 4141.91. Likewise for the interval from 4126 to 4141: 4126.68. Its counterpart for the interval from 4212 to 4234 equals 4232.53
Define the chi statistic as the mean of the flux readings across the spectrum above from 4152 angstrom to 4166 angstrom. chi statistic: 5.33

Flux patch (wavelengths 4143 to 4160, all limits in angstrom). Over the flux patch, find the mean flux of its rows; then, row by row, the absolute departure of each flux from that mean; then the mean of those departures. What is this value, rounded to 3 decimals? 0.260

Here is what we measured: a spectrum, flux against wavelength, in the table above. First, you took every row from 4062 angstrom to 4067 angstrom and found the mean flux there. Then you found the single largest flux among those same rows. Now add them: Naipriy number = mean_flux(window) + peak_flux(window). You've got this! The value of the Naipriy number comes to 11.4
